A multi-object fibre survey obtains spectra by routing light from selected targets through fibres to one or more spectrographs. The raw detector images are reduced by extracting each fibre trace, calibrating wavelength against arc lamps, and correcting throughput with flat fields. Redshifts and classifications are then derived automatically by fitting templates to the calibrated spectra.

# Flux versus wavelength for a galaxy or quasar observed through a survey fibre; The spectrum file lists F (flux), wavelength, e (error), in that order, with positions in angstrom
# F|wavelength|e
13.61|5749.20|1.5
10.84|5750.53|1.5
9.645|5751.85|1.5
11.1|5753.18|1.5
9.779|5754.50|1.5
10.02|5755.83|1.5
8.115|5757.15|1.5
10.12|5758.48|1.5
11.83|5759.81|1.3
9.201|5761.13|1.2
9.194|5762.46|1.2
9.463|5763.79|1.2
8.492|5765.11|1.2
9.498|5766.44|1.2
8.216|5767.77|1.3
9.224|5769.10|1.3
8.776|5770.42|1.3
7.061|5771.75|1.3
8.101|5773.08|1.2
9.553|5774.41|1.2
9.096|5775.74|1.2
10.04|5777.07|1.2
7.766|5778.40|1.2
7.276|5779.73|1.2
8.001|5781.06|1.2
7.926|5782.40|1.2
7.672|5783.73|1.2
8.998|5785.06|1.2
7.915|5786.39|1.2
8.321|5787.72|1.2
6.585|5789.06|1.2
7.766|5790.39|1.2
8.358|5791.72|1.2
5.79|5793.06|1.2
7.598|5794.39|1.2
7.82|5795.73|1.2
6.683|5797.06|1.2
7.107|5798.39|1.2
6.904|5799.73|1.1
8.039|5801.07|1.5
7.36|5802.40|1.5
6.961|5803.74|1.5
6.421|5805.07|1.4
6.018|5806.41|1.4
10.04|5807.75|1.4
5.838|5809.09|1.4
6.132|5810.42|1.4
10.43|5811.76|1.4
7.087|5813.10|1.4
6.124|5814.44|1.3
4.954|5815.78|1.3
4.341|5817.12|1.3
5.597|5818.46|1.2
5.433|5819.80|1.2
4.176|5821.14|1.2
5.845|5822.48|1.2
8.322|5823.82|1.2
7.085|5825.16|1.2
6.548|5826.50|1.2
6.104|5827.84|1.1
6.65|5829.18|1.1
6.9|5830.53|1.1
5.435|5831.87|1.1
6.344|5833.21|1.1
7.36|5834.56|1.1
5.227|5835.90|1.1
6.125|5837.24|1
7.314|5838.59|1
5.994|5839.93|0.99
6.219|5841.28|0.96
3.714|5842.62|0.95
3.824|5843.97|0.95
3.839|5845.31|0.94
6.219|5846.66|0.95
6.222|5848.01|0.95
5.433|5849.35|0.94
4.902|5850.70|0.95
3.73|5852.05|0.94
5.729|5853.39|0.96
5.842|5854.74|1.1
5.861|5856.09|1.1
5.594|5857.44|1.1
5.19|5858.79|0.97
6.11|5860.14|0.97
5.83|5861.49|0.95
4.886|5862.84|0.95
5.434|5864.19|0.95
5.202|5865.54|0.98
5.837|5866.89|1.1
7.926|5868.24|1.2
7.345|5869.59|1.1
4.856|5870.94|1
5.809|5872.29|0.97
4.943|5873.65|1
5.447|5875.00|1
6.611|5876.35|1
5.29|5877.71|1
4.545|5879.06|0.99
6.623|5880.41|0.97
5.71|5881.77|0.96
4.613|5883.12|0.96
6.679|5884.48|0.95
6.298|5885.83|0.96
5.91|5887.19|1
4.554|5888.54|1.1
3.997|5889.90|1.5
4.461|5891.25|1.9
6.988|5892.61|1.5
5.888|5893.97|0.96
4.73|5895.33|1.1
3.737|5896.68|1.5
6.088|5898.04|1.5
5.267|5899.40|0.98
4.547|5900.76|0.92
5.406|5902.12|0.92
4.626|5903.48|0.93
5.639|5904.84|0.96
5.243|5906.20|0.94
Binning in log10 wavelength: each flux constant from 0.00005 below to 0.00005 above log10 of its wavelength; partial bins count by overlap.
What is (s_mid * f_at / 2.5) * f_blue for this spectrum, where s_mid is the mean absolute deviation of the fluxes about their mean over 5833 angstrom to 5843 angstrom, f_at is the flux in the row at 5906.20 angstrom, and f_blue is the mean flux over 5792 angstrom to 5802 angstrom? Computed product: 12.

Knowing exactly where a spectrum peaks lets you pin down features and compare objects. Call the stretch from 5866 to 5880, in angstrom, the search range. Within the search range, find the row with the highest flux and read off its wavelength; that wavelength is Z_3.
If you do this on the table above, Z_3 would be 5868.24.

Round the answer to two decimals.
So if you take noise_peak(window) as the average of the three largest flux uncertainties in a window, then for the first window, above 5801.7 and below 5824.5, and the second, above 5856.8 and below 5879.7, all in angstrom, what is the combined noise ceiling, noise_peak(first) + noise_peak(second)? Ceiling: 2.60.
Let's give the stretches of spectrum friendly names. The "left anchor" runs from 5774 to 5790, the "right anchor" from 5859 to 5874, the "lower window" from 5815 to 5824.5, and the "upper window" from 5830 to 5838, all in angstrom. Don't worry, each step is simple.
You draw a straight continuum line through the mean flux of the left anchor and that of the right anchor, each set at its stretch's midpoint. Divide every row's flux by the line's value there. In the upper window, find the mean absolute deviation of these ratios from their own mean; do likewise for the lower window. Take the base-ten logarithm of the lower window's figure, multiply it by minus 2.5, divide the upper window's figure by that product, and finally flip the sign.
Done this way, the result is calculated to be -0.041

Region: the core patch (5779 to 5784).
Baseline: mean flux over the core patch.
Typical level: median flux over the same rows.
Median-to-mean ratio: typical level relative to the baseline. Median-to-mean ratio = 1.01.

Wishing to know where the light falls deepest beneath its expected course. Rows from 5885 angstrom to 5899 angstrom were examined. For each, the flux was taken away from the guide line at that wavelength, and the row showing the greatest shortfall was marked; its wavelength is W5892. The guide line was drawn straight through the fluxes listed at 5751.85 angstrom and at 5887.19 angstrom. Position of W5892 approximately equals 5896.68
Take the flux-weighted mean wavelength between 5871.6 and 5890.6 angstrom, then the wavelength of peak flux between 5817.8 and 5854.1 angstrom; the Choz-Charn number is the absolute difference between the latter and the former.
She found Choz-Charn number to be 57.1 angstrom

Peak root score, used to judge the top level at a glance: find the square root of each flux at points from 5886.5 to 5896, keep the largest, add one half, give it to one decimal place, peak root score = 3.1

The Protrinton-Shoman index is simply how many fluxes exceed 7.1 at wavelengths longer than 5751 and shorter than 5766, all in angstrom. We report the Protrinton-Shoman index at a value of 11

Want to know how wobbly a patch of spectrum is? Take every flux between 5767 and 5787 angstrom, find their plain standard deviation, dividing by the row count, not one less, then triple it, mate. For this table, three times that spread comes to 2.50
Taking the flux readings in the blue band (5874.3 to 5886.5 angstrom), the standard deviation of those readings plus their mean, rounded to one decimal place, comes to 6.6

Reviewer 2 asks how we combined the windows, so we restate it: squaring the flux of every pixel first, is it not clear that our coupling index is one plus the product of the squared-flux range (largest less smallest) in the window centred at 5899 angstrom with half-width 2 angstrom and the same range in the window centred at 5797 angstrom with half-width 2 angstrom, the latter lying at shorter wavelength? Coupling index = 271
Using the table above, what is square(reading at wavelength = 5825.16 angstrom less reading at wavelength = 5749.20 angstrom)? 43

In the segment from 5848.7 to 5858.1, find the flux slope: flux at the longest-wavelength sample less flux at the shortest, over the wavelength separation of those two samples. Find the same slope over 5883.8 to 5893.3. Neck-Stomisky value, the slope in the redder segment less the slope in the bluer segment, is 0.0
